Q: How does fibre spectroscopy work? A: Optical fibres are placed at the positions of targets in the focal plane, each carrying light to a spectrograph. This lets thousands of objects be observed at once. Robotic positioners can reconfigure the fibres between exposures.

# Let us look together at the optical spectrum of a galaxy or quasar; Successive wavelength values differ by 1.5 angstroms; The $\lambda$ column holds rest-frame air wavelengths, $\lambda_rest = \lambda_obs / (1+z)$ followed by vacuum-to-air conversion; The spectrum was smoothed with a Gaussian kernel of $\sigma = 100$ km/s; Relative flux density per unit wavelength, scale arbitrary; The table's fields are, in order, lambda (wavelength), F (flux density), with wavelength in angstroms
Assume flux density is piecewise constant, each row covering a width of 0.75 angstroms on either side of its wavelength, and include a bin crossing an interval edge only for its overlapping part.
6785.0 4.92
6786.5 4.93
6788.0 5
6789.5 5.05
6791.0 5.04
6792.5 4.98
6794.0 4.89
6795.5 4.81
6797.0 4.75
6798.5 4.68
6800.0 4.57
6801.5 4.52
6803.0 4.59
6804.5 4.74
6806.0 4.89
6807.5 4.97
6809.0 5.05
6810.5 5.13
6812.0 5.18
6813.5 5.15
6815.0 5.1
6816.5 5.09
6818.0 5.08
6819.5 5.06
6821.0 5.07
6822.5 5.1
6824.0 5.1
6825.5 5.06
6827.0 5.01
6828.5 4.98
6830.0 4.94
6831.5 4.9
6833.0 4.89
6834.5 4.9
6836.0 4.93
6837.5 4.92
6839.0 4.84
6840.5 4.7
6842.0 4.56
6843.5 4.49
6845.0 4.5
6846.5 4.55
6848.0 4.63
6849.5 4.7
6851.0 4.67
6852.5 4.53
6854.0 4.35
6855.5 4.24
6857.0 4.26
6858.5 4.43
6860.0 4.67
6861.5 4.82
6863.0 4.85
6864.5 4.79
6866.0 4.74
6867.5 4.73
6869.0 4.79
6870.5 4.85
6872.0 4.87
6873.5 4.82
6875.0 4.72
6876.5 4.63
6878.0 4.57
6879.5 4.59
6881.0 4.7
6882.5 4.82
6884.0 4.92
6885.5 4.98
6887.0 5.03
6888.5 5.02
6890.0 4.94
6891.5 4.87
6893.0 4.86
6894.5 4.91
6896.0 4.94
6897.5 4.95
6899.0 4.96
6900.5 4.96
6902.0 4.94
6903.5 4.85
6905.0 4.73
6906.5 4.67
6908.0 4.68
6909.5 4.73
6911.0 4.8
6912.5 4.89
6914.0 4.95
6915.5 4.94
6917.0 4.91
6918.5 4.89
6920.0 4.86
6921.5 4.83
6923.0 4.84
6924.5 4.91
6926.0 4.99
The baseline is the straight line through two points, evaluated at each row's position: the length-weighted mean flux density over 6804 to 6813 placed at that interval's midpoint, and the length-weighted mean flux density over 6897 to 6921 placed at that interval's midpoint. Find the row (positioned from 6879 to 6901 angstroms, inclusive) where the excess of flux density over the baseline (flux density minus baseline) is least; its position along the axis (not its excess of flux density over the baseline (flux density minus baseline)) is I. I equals 6879.5 angstroms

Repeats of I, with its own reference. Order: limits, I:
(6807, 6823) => 6807.5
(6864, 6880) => 6878.0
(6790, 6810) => 6801.5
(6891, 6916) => 6906.5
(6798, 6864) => 6855.5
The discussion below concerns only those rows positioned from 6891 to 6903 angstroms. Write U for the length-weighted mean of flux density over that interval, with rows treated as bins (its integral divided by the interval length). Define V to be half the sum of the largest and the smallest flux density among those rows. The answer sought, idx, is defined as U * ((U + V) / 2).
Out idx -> 24.2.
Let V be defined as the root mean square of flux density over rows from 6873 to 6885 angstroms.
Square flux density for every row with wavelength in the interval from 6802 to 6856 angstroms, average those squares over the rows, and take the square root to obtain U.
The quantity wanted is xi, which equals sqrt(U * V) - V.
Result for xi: 0.07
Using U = 4.86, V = 4.7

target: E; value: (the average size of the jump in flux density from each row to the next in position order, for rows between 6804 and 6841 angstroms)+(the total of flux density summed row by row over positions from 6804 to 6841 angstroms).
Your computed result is 125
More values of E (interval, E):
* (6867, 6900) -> 107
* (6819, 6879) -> 190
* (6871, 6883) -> 38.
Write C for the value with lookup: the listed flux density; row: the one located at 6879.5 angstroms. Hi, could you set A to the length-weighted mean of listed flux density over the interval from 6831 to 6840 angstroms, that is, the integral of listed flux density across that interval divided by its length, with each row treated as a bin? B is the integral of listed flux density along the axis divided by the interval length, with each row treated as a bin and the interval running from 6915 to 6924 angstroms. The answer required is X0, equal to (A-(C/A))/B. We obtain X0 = 0.81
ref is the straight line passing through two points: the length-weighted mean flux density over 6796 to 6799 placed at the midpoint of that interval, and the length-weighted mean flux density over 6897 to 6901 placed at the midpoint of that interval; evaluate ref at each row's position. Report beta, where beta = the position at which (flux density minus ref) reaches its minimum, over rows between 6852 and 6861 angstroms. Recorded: 6855.5 angstroms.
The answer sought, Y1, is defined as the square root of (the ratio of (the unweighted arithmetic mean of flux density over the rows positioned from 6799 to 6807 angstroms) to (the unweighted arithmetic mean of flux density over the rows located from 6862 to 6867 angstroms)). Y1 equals 0.986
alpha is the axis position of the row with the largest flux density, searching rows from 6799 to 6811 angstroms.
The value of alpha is 6810.5 angstroms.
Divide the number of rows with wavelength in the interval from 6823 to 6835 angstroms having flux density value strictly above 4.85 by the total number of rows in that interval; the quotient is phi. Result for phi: 1.0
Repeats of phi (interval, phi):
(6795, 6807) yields 0.1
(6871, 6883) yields 0.1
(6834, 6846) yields 0.4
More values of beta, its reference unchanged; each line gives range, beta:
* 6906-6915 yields 6906.5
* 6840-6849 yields 6843.5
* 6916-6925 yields 6921.5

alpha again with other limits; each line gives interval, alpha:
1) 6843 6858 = 6849.5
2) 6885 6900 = 6887.0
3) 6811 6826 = 6812.0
